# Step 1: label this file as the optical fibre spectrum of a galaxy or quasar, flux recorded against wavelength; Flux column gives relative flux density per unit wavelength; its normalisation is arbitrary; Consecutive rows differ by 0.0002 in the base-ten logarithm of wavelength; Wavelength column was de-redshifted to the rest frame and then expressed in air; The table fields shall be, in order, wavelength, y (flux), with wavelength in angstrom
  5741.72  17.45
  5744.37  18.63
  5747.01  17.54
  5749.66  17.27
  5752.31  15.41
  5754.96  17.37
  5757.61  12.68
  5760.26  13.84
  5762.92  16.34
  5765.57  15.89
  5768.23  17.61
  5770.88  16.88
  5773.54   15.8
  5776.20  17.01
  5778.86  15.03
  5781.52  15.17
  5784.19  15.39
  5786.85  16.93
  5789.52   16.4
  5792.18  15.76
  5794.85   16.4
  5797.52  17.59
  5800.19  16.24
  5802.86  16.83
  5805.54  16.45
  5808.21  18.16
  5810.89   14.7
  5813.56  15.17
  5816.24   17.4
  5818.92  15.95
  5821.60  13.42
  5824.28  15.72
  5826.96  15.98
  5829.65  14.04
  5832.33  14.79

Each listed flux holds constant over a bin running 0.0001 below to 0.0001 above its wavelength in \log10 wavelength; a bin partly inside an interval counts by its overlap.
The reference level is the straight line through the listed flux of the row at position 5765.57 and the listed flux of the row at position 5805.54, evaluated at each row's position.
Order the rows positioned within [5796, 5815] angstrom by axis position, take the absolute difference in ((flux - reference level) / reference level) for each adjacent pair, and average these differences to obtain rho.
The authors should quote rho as 0.081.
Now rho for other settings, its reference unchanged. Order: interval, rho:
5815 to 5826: 0.126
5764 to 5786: 0.063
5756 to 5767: 0.086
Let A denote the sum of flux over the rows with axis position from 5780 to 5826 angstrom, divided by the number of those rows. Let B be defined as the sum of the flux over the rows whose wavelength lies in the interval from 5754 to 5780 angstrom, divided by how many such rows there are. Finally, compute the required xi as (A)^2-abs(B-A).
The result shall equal 259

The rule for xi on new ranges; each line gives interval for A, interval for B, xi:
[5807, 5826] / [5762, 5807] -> 249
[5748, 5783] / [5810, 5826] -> 251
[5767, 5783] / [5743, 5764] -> 264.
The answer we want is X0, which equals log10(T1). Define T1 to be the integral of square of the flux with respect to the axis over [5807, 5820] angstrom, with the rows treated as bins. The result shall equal 3.539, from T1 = 3461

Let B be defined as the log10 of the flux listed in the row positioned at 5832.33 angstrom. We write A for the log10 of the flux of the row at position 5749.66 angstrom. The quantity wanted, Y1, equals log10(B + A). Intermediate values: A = 1.24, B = 1.17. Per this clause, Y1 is 0.382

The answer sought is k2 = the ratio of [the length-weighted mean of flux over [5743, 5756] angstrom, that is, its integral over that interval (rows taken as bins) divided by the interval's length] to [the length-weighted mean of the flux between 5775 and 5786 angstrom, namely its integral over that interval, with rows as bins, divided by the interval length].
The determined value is 1.10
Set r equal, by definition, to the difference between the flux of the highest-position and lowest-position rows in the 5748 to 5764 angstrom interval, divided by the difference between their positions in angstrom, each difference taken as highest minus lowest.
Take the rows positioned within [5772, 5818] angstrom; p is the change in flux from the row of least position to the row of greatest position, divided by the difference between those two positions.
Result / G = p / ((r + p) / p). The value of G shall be -0.04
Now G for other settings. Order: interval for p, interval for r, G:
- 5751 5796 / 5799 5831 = -0.01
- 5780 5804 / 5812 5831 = 0.80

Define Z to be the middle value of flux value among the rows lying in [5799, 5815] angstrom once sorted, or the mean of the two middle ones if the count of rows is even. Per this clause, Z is 16.3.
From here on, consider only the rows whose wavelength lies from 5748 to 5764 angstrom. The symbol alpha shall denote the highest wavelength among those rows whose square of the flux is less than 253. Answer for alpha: 5760.26 angstrom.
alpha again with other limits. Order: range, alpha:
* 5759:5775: 5773.54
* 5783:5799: 5792.18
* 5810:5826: 5824.28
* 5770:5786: 5784.19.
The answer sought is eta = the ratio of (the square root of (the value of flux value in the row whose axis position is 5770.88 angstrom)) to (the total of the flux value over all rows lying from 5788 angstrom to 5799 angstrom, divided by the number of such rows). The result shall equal 0.248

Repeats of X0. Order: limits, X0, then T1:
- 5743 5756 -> 3.589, 3878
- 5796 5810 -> 3.606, 4039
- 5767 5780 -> 3.549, 3542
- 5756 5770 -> 3.525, 3351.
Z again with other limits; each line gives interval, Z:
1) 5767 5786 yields 15.8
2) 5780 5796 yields 16.1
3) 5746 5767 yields 16.1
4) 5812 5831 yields 15.7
